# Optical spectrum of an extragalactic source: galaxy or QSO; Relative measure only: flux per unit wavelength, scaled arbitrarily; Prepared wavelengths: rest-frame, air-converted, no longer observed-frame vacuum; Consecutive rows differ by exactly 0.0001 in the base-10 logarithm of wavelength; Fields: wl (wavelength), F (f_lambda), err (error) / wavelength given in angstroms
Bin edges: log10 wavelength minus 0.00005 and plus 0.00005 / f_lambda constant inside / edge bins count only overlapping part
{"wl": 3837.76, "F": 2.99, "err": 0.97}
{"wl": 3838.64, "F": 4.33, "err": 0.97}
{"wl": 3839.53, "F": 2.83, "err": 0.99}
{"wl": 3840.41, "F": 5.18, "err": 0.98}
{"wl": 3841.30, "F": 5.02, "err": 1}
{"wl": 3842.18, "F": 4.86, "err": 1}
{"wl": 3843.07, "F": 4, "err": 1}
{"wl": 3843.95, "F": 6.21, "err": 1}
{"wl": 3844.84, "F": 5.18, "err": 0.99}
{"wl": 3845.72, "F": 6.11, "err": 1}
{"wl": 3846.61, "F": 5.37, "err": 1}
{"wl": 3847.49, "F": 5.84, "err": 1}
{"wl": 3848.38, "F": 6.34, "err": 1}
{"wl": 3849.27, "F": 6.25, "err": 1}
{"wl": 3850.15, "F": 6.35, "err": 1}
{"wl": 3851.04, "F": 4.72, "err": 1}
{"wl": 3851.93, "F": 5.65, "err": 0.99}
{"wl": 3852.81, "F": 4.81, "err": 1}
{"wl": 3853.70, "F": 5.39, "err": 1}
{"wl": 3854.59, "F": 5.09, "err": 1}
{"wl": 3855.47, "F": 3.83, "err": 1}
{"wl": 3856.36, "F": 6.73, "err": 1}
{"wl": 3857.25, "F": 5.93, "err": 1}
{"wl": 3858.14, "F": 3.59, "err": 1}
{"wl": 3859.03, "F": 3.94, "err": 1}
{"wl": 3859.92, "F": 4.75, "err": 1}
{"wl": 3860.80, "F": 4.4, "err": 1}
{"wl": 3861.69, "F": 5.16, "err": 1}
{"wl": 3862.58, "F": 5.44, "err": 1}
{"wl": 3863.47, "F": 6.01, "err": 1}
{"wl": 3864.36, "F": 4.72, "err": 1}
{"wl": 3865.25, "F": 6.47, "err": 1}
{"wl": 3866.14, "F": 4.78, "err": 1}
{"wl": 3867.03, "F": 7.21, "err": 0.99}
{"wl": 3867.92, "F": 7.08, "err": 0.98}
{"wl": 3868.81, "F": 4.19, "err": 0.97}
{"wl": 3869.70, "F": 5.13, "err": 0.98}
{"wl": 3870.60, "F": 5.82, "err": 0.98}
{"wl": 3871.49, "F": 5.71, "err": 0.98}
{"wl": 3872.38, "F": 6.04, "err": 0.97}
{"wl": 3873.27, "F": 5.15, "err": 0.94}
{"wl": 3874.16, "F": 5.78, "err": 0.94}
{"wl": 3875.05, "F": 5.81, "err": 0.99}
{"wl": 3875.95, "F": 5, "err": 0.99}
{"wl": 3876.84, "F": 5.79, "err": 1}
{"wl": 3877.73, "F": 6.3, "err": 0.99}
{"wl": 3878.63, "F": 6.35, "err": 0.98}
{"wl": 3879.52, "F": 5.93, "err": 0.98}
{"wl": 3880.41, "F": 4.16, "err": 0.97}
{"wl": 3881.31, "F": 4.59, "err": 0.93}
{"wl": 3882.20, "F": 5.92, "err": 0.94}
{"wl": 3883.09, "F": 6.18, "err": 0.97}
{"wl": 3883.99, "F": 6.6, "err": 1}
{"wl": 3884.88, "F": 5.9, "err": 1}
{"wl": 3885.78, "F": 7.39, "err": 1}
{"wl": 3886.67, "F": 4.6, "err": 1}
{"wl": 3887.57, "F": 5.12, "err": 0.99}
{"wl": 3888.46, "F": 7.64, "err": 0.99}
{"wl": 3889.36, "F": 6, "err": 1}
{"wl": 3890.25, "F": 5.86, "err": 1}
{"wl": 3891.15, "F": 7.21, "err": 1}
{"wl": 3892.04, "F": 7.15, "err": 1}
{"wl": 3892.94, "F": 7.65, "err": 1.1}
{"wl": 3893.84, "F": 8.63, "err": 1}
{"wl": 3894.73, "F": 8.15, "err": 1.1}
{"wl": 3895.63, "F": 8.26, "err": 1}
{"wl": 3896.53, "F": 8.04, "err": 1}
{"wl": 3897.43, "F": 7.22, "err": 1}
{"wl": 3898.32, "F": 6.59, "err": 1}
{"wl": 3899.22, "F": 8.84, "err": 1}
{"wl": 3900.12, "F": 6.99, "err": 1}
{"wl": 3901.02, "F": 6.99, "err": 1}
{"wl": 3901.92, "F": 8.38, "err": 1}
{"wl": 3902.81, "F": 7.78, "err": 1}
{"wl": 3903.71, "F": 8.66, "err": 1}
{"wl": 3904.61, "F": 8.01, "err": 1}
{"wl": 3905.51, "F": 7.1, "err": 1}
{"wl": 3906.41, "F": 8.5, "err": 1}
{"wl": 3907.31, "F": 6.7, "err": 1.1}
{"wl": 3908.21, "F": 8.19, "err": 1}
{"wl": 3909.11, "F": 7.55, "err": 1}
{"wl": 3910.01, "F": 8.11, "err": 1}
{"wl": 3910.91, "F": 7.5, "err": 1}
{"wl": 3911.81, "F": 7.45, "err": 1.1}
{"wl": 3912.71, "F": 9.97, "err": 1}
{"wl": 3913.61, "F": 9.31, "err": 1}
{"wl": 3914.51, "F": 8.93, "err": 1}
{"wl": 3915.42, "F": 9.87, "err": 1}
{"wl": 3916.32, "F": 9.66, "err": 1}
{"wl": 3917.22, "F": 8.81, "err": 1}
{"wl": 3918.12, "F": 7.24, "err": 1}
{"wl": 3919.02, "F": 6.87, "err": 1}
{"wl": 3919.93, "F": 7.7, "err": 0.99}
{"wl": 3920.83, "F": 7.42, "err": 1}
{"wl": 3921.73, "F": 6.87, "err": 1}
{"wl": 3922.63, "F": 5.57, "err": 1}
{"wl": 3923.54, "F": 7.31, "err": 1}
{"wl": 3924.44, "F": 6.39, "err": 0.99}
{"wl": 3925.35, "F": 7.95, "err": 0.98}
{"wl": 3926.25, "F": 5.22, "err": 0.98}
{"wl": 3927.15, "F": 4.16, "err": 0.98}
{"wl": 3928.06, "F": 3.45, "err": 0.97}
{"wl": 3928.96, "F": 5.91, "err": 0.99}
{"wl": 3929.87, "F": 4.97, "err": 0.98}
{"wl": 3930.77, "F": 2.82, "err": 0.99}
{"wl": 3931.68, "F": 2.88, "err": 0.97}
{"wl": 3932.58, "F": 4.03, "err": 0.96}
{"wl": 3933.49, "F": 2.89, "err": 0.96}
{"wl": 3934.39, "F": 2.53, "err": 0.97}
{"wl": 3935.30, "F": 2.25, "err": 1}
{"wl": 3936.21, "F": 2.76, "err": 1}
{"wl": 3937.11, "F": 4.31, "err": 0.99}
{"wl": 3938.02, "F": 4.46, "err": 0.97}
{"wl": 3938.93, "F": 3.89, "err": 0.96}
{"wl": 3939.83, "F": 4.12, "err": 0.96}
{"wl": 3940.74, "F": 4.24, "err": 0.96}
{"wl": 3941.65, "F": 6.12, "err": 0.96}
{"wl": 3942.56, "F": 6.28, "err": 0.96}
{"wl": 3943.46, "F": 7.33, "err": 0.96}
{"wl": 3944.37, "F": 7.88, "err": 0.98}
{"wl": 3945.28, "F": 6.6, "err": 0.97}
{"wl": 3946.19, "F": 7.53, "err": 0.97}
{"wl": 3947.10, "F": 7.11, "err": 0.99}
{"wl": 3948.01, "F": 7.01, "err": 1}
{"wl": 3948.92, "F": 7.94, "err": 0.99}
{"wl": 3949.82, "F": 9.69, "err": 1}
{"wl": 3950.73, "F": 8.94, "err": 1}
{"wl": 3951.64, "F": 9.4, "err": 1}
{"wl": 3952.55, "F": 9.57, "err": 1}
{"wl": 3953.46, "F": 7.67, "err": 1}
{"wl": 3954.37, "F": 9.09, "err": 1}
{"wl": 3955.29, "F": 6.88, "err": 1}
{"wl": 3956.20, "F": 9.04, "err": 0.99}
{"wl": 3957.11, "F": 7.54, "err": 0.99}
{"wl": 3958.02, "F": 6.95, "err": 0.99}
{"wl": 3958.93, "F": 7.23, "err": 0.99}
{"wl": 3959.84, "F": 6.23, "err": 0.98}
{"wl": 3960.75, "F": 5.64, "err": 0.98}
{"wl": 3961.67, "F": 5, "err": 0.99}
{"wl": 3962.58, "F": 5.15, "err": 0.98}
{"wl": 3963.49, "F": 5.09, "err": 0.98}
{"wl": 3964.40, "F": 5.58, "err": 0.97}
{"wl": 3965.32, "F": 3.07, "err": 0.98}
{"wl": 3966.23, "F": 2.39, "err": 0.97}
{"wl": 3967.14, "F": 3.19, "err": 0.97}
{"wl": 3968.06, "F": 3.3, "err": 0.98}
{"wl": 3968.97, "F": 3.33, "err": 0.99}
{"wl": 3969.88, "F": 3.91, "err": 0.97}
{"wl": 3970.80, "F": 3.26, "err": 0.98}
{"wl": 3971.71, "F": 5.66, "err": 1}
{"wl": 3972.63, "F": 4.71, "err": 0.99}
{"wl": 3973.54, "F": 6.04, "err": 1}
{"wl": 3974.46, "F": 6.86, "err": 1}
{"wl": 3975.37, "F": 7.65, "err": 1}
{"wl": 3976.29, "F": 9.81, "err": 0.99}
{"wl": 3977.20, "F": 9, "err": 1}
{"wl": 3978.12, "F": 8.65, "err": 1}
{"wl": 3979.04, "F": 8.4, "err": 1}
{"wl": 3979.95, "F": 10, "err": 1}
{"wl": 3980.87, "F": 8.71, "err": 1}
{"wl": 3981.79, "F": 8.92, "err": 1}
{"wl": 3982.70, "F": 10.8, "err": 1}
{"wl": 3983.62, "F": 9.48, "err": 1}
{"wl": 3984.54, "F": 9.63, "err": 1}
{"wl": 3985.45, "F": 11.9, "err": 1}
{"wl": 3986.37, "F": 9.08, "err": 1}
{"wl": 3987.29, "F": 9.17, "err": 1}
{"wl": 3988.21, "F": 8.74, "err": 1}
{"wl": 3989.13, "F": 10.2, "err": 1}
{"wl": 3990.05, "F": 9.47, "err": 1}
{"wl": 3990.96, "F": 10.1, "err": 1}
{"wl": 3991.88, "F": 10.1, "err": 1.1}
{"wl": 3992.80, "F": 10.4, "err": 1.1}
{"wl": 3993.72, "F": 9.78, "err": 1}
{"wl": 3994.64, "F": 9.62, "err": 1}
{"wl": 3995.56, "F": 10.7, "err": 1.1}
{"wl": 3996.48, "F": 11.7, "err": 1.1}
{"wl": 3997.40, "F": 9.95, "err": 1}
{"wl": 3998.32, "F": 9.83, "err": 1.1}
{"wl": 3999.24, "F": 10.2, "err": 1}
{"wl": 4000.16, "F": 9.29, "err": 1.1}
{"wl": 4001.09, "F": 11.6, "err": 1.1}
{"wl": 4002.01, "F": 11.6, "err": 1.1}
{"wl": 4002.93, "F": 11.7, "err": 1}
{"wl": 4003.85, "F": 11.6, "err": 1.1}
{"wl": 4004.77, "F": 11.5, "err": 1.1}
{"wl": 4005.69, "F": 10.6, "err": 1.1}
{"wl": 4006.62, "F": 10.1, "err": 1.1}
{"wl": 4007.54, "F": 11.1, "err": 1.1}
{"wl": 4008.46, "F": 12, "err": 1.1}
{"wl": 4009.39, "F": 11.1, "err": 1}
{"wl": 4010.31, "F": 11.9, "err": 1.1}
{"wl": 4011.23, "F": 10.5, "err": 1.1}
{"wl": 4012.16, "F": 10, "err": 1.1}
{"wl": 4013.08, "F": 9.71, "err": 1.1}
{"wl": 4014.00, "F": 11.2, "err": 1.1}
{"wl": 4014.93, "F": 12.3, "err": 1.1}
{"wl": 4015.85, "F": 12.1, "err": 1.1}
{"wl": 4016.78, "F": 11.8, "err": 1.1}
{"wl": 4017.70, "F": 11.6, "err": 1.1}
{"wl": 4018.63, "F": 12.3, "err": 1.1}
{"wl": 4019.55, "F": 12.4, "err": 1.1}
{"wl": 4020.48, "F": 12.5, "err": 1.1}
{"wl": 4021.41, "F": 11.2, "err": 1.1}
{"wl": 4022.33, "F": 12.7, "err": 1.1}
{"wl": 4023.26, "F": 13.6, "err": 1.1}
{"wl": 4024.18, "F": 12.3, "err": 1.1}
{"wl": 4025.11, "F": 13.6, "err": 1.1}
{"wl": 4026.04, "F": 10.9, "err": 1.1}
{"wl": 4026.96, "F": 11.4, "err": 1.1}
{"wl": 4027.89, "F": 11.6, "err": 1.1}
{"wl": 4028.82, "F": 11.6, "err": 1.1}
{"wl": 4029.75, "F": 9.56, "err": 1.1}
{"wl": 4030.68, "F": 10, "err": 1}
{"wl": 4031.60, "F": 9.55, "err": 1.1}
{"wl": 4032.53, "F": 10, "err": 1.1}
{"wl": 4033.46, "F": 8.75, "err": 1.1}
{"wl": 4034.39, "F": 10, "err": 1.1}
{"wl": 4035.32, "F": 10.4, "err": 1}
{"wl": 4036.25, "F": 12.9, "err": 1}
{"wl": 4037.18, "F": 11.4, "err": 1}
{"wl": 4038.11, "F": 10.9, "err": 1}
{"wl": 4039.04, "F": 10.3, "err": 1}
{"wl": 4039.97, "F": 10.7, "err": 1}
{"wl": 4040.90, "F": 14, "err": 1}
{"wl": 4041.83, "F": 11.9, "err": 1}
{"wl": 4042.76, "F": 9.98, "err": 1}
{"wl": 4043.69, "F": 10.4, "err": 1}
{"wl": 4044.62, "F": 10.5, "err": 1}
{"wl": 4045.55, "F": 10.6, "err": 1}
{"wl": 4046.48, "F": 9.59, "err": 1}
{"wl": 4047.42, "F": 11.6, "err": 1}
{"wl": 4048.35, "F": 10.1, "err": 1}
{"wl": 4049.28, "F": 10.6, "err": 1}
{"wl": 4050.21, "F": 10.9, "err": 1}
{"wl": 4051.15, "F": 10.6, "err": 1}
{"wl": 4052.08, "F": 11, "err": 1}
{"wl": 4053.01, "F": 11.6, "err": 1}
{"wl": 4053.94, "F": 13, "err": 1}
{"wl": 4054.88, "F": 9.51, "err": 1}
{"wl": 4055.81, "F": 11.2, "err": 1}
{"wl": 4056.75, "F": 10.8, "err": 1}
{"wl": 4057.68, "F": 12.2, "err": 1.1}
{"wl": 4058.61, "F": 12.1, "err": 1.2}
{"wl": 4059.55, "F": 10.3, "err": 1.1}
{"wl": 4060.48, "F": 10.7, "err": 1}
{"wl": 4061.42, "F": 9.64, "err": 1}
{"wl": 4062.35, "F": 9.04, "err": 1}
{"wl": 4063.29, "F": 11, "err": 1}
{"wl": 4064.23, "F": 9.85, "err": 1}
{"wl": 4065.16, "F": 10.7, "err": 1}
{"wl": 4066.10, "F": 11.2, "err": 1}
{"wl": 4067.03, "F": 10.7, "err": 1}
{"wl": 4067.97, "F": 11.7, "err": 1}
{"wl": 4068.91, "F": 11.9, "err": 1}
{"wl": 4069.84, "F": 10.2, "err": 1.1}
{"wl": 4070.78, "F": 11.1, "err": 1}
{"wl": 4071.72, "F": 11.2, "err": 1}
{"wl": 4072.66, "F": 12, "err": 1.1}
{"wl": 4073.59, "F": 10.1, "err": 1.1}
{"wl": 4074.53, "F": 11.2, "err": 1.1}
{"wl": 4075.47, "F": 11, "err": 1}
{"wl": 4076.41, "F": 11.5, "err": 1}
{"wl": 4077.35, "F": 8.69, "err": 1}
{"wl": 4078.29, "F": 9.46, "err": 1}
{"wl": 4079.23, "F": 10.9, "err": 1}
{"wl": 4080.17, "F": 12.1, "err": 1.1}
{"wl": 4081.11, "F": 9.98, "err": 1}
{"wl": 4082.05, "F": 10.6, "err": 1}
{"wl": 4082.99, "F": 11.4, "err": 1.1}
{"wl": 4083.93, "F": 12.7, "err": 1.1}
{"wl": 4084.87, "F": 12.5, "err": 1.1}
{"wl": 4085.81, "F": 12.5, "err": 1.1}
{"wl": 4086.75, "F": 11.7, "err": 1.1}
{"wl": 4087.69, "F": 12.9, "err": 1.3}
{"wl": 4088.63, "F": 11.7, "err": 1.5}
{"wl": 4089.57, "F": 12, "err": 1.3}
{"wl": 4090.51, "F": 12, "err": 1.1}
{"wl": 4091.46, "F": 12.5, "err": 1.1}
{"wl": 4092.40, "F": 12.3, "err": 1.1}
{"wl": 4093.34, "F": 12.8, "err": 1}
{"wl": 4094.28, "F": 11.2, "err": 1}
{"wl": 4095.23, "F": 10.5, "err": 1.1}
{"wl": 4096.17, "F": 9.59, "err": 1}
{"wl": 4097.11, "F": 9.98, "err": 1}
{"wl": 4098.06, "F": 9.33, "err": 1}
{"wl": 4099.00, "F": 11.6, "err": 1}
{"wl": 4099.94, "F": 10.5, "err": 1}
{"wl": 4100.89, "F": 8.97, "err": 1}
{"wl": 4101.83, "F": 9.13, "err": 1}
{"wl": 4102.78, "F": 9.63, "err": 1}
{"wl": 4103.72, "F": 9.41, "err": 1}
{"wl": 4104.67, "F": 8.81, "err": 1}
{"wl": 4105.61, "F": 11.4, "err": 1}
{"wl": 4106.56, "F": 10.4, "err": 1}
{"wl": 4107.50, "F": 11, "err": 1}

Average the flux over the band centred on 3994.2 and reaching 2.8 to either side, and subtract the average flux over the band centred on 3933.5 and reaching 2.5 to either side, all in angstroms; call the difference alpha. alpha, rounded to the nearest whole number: 7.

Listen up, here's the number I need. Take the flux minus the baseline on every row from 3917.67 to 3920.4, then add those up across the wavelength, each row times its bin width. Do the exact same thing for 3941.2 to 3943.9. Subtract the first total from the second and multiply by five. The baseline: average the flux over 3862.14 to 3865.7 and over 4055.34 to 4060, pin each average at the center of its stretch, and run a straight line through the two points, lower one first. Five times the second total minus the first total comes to -19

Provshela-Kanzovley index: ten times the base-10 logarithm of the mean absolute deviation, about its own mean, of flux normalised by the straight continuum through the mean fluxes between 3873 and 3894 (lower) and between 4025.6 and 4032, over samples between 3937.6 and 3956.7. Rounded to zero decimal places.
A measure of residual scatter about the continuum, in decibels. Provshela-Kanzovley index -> -8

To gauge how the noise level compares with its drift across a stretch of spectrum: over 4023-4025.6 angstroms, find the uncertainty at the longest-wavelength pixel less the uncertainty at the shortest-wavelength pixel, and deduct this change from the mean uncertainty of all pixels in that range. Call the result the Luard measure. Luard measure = 1.100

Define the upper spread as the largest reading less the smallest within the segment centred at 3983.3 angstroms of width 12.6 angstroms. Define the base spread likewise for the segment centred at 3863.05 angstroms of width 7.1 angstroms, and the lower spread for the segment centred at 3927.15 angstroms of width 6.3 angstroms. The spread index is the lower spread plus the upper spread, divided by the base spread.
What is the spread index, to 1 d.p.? 3.9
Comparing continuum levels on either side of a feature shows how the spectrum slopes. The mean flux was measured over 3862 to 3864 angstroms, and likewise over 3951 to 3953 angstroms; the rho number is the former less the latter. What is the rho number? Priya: -3.8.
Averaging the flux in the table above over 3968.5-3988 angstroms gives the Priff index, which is 7.9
